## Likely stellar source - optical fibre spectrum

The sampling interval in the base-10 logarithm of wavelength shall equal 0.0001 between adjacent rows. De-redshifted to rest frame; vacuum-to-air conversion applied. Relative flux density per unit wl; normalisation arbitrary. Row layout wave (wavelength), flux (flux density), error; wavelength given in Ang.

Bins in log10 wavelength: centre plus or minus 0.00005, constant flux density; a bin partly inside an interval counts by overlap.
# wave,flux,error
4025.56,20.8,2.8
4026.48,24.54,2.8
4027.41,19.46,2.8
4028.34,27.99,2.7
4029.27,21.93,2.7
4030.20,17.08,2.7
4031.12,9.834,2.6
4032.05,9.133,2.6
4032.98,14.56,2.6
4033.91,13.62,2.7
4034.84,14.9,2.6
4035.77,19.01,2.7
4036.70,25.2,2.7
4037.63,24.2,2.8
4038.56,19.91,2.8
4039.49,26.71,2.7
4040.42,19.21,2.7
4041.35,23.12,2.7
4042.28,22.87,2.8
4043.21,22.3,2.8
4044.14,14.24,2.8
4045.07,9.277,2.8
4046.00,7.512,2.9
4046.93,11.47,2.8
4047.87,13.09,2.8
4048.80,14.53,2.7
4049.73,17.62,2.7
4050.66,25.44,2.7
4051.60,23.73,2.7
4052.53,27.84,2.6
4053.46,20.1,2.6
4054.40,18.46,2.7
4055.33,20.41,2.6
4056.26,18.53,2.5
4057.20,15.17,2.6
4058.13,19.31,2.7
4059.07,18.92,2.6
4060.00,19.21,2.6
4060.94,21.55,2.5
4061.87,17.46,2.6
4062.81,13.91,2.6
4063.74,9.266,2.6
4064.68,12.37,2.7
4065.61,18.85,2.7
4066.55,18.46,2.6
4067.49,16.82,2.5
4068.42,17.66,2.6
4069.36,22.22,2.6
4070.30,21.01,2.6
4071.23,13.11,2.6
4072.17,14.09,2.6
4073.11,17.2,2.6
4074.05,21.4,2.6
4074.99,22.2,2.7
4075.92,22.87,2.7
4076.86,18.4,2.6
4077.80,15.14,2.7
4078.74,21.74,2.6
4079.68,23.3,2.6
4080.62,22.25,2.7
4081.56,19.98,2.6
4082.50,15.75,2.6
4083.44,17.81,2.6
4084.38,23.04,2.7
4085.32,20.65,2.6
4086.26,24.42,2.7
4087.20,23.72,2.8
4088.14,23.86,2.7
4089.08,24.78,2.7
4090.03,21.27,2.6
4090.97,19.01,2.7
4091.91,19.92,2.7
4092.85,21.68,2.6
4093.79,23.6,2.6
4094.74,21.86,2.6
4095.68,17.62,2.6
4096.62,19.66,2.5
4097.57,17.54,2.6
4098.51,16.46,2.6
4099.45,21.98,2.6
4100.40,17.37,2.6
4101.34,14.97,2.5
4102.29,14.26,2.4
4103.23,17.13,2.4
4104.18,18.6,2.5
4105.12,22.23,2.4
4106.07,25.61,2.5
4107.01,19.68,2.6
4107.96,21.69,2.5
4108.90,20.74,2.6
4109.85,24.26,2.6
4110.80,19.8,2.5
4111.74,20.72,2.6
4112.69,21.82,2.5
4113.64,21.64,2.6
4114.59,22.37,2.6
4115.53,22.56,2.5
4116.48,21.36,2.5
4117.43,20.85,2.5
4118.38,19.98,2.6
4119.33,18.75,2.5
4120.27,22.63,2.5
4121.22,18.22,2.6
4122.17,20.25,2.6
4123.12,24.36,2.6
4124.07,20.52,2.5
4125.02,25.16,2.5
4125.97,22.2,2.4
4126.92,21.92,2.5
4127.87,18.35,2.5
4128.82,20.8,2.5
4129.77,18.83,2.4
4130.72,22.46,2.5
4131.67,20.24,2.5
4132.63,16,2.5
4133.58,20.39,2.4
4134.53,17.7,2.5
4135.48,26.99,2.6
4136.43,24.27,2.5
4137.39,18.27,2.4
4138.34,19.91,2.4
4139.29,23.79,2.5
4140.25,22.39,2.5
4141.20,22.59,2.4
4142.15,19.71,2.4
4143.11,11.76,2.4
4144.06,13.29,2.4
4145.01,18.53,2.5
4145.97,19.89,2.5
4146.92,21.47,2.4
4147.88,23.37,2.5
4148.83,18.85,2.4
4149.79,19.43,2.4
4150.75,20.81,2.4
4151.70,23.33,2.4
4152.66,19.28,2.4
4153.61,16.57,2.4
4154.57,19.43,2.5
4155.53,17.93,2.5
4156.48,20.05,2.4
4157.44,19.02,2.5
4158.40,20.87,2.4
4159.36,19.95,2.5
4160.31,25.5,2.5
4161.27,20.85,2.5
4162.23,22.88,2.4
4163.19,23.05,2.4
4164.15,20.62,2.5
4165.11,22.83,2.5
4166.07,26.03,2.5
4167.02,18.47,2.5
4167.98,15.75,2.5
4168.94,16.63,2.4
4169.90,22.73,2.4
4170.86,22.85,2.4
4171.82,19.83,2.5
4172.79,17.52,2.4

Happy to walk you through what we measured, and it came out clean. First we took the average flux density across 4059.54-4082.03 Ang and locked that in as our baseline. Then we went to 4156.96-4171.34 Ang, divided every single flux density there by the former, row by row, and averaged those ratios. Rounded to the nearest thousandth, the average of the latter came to 1.155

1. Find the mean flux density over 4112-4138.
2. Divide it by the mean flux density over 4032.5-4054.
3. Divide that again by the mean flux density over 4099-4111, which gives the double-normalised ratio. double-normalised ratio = 0.0567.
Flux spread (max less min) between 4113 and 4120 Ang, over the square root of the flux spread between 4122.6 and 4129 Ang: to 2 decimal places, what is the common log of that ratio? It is 0.16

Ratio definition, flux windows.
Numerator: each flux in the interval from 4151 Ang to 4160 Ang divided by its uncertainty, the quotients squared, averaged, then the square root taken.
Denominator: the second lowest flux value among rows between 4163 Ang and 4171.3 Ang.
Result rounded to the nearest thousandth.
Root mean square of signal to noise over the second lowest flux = 0.485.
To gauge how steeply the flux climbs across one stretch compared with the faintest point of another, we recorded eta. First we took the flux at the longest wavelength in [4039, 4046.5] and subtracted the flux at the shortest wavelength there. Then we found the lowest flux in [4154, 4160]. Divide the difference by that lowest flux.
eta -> -1.1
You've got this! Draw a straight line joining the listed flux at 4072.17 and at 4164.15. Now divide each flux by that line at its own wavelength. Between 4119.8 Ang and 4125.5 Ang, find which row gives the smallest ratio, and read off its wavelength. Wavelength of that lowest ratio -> 4121.22 Ang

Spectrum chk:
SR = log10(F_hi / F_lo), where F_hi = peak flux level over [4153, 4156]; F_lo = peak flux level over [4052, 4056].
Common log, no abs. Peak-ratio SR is -0.16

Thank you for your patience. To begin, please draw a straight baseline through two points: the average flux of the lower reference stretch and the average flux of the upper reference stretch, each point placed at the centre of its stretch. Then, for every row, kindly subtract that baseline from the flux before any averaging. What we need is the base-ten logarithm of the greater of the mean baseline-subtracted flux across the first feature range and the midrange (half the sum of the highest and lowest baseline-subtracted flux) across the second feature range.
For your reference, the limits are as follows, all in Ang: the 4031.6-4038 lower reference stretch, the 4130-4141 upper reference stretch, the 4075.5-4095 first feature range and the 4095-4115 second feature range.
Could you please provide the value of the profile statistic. 0.3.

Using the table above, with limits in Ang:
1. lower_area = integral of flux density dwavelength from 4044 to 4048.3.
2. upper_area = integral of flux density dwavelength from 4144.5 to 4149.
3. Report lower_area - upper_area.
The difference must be -46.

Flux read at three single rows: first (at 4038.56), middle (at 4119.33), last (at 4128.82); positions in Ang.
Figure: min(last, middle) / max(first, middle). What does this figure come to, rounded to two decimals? 0.94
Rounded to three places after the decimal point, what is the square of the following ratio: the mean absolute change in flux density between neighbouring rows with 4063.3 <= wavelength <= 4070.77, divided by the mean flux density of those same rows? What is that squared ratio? 0.023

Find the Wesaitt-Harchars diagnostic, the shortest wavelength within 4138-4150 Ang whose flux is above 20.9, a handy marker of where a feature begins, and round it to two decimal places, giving 4139.29 Ang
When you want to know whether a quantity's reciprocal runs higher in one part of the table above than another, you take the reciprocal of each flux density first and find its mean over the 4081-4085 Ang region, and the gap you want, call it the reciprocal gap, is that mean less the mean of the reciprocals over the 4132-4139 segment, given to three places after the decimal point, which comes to 0.003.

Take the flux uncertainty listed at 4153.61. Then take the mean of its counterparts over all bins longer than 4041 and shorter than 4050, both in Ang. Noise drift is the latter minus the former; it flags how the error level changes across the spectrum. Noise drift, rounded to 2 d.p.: 0.38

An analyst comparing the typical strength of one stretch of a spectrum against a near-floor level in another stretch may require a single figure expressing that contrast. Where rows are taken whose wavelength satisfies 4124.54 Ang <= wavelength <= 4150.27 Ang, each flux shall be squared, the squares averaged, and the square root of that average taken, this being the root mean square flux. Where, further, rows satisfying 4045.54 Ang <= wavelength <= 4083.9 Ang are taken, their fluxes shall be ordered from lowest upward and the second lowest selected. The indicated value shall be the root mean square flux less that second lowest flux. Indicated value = 11.3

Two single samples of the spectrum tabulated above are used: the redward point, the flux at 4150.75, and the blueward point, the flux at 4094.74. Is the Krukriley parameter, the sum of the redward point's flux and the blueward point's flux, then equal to 42.7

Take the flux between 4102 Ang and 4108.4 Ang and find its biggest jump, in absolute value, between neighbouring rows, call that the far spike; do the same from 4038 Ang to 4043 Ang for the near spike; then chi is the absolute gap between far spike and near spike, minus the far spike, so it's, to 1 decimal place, -4.4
